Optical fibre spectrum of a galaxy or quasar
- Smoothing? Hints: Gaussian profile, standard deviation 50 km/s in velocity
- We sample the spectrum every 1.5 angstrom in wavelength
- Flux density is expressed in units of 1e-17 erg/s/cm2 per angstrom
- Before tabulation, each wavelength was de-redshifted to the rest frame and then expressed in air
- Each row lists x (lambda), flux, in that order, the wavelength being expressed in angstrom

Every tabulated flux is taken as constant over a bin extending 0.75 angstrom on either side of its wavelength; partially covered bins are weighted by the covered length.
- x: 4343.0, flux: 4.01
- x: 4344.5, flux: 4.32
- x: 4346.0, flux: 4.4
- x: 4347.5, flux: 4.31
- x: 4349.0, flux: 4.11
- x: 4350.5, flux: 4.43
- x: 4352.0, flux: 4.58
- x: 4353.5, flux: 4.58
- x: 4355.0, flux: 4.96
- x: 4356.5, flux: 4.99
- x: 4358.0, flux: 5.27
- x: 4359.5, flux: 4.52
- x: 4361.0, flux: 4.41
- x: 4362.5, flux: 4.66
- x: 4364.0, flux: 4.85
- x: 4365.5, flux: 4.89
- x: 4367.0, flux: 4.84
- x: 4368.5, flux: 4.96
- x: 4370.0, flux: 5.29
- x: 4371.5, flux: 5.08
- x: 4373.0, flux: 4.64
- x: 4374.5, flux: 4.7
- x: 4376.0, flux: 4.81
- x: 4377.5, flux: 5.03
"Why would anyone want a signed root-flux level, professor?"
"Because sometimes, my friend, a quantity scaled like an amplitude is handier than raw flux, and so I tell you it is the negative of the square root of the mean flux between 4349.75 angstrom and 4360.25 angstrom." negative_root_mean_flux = -2.18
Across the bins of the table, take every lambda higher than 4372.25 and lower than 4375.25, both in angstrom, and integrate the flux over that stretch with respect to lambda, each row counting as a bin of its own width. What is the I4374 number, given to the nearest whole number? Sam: 14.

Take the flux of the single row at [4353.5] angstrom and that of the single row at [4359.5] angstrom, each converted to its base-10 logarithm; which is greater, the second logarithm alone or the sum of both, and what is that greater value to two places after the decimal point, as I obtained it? 1.32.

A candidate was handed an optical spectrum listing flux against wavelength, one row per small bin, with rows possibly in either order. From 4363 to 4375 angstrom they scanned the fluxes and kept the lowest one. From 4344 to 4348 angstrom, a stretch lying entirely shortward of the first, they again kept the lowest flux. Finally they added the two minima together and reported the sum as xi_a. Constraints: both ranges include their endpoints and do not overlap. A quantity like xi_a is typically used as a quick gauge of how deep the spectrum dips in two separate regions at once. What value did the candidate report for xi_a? 8.95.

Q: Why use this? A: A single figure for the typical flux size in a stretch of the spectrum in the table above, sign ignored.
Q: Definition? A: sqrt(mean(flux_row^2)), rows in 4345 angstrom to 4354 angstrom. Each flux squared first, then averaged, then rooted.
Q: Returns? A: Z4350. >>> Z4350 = 4.40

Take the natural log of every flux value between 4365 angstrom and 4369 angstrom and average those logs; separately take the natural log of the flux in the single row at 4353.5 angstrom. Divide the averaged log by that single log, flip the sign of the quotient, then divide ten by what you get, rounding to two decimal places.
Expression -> -9.58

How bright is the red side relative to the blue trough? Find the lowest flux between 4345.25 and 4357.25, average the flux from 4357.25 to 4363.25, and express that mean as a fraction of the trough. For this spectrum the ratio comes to 1.15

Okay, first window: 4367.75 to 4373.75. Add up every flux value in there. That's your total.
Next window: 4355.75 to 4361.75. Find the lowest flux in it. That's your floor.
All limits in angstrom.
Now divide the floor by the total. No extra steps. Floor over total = 0.221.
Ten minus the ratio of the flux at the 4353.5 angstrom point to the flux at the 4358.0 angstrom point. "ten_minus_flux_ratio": 9.13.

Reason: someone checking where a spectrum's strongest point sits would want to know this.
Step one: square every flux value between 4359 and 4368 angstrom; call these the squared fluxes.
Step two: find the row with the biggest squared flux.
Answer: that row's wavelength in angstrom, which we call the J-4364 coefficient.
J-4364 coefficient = 4365.5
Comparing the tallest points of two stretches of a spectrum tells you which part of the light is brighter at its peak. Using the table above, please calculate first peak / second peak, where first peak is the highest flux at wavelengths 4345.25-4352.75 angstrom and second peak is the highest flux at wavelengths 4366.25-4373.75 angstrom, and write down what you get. 0.87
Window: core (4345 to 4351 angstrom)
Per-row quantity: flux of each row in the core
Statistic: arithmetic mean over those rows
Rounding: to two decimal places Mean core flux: 4.31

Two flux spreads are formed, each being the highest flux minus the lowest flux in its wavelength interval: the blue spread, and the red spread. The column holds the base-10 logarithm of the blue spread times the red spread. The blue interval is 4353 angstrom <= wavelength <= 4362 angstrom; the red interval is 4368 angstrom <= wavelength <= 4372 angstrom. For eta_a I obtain -0.55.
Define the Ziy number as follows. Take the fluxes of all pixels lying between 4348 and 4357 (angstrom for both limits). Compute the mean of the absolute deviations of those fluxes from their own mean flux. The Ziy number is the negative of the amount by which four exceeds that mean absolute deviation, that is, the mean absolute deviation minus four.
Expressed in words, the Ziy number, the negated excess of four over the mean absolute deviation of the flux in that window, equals -3.76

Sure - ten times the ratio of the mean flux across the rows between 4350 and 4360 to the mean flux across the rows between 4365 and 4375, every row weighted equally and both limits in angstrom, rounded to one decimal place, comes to 9.7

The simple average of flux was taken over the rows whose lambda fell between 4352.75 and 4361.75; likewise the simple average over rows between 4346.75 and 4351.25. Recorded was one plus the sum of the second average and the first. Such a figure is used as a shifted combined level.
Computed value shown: 10.1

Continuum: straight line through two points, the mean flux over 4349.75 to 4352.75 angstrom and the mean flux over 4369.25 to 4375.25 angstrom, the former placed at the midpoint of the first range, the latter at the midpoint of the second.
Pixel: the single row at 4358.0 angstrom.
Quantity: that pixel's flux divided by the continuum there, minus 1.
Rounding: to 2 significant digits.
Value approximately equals 0.14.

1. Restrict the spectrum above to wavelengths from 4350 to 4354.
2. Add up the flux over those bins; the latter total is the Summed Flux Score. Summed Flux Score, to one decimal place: 13.6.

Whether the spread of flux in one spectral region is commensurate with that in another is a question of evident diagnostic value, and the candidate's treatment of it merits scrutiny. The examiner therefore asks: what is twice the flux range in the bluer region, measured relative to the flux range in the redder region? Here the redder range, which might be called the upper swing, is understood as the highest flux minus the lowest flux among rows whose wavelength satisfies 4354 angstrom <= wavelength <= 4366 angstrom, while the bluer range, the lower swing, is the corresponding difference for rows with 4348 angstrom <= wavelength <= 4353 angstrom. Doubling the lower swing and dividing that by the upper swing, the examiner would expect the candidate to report 1.1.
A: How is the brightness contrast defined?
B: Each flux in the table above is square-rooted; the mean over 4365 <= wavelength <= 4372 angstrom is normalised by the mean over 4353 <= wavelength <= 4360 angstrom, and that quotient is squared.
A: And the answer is 1.03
